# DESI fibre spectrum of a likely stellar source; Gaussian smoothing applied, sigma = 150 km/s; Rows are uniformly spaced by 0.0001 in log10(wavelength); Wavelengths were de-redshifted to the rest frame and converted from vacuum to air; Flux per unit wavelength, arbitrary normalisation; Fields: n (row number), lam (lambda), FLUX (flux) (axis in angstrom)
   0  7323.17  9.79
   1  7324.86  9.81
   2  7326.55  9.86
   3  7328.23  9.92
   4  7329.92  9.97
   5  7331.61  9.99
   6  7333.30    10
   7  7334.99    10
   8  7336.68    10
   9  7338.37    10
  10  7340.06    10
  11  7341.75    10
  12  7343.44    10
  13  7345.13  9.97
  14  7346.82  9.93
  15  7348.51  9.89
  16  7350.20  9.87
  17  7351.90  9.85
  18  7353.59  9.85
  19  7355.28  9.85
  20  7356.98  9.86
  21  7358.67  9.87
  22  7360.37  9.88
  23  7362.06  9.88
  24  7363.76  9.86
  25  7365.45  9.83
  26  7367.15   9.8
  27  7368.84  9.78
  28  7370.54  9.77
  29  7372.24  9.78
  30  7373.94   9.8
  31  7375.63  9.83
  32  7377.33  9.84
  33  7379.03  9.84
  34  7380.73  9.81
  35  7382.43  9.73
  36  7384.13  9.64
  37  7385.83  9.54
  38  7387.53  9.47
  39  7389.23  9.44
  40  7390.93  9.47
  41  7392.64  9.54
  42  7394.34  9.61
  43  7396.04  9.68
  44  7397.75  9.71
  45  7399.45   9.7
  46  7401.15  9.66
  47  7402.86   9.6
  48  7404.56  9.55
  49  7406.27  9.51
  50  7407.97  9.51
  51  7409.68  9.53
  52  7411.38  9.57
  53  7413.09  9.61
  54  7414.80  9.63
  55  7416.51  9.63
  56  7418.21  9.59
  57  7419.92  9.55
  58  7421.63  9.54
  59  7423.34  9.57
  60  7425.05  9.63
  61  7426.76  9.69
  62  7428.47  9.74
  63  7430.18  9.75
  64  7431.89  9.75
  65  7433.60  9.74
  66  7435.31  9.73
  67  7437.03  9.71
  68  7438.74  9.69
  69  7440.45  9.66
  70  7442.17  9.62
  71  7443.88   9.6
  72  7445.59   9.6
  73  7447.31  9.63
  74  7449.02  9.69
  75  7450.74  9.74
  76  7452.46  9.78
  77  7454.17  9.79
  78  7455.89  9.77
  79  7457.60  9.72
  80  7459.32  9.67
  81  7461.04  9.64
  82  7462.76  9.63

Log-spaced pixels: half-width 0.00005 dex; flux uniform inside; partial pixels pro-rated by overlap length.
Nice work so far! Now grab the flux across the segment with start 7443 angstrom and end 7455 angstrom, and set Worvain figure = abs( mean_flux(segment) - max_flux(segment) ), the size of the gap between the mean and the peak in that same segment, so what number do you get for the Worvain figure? 0.10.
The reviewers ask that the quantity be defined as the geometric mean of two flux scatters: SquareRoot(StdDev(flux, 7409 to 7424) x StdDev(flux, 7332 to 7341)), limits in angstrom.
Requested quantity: 0.000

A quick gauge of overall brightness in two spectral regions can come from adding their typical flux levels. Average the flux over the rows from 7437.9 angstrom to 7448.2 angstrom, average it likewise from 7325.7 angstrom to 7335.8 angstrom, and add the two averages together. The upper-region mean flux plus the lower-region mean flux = 19.6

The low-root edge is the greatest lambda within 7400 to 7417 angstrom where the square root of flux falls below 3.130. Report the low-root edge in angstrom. 7416.51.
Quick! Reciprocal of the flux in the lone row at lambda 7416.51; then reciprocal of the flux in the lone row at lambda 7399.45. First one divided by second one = 1.01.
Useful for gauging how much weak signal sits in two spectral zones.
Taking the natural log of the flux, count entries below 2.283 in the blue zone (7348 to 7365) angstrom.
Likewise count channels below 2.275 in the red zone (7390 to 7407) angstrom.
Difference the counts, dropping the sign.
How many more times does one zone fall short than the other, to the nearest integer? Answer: 10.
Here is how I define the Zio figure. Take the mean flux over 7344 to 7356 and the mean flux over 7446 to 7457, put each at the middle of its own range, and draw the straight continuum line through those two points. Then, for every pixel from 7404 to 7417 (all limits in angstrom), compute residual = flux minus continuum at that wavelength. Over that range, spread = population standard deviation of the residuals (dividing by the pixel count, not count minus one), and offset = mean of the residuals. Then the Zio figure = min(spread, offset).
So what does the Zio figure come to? -0.23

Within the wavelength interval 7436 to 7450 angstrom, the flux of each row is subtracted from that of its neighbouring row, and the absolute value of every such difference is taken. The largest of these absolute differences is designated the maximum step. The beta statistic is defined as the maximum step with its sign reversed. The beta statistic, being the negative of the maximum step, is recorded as -0.060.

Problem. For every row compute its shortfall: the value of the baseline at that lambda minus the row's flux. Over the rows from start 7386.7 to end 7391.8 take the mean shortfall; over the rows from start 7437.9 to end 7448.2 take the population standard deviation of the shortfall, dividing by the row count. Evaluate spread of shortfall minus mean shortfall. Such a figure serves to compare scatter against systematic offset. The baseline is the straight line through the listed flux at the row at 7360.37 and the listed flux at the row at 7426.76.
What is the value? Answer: -0.31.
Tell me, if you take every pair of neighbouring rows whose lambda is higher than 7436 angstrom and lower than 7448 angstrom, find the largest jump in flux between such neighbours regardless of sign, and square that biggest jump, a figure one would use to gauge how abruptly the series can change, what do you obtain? 0.0016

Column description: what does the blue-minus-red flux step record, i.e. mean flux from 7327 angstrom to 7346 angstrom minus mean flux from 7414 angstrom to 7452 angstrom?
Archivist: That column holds 0.33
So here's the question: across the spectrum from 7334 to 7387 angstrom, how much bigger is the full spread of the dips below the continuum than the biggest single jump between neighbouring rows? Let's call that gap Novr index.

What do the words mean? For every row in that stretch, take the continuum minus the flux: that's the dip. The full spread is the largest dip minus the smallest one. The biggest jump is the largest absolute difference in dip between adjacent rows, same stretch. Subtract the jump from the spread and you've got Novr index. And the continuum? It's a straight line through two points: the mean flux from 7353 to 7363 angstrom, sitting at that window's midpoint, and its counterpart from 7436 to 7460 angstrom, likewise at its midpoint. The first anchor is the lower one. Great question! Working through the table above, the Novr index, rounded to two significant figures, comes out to 0.28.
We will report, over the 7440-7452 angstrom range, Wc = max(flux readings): 9.74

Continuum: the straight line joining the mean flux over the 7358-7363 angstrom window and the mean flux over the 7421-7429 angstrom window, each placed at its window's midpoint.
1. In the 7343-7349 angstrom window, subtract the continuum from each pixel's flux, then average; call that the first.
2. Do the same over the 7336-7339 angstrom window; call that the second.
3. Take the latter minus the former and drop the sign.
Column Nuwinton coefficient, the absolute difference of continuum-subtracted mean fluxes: 0.02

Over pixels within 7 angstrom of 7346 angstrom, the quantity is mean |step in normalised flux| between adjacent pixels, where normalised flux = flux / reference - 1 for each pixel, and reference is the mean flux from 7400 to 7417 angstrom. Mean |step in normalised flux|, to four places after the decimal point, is 0.0022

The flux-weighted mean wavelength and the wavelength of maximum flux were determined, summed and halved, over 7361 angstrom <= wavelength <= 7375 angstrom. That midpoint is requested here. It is 7365.0 angstrom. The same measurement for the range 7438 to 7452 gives 7447.7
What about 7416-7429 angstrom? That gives 7425.5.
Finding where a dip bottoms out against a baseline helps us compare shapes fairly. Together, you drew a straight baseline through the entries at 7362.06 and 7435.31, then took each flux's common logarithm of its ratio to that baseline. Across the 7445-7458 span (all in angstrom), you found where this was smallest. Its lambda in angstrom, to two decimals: 7445.59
